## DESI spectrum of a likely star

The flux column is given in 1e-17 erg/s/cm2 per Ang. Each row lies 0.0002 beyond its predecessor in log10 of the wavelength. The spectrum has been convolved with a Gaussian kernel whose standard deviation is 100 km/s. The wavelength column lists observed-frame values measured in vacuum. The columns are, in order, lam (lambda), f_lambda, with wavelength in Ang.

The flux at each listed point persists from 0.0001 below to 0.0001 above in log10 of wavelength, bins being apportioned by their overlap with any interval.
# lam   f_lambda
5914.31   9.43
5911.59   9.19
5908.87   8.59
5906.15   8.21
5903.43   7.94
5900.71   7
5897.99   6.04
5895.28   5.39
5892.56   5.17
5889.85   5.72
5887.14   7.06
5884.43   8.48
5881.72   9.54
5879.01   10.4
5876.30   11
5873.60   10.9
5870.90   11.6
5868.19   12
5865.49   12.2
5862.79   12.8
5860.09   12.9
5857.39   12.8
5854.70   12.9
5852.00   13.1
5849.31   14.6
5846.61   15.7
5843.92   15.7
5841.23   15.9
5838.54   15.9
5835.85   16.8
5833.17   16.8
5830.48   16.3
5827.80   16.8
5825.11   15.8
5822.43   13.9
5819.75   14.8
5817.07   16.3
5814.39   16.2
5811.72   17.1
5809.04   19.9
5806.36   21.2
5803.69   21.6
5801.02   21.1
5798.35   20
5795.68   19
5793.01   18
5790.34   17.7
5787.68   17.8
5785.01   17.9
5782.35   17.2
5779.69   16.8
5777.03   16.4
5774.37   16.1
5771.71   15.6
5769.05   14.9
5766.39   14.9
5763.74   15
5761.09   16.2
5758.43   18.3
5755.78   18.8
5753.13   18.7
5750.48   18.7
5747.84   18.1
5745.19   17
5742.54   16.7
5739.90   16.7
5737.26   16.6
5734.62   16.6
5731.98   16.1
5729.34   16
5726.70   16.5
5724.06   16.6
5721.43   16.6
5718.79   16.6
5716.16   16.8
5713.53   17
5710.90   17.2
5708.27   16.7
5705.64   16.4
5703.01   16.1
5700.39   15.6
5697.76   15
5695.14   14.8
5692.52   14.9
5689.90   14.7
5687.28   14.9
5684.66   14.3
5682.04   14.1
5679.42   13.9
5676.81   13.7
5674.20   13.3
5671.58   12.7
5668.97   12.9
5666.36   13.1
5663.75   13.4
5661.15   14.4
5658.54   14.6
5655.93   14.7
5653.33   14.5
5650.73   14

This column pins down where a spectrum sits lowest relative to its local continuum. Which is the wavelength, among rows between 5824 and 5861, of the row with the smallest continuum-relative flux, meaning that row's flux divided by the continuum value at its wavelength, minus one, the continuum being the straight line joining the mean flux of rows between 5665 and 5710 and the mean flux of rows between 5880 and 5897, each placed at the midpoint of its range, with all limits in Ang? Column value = 5854.70 Ang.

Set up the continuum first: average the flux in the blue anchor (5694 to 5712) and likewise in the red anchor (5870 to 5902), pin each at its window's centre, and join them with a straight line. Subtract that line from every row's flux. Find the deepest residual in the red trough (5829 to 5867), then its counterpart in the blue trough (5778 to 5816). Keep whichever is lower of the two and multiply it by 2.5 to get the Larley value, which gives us 7.9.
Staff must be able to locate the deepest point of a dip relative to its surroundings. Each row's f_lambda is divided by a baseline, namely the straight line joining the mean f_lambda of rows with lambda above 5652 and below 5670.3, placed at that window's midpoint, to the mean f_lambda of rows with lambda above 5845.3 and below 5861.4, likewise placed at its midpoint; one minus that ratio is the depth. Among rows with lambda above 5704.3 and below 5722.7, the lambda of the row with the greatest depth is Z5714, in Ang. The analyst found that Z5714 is 5705.64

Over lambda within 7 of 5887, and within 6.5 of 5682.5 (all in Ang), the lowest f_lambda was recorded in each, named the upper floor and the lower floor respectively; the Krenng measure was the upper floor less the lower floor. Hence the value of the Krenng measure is -8.5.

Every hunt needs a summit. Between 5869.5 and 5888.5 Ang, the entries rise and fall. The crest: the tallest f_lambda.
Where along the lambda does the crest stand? 5870.90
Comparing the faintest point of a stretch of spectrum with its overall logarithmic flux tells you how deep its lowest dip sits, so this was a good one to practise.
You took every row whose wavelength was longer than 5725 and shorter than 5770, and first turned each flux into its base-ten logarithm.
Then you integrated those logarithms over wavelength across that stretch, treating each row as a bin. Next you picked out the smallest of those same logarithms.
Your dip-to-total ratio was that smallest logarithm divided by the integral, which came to 0.0213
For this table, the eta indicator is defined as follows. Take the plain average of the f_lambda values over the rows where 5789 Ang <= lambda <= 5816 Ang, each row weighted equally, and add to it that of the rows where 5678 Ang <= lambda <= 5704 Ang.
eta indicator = 34.0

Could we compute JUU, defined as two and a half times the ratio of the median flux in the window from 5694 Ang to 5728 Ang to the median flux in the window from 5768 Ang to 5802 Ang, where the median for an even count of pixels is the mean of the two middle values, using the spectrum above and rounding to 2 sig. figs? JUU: 2.3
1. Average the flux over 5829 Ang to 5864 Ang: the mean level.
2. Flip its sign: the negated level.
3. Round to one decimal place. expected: -14.8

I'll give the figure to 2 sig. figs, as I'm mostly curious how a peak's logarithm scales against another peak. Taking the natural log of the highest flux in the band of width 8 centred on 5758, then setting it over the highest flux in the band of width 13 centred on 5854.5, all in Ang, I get 0.20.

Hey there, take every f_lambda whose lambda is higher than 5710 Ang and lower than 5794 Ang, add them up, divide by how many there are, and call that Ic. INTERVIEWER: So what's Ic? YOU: 16.9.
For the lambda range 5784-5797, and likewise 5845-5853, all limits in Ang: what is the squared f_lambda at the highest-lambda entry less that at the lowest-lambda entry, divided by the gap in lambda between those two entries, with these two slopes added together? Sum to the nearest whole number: -10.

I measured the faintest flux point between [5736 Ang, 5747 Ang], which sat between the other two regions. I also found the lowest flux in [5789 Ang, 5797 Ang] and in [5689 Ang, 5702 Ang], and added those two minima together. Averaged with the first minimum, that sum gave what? 24.5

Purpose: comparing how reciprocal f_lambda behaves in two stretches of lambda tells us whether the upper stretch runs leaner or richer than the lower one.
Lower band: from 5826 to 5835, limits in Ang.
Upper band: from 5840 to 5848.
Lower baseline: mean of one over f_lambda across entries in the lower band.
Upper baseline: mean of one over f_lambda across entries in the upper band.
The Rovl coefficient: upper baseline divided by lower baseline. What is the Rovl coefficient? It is 1.1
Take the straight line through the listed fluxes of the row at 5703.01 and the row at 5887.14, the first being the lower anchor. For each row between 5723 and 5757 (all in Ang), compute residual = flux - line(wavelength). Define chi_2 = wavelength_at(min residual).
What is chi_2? 5729.34 Ang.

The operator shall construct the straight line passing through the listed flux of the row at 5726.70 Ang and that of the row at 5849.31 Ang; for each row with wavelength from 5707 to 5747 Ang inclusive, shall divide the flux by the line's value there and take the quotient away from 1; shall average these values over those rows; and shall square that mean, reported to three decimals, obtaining 0.000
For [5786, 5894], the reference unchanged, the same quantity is 0.000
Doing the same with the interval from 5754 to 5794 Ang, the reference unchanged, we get 0.004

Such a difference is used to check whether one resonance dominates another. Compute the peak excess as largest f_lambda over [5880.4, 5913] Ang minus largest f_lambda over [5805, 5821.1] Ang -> -12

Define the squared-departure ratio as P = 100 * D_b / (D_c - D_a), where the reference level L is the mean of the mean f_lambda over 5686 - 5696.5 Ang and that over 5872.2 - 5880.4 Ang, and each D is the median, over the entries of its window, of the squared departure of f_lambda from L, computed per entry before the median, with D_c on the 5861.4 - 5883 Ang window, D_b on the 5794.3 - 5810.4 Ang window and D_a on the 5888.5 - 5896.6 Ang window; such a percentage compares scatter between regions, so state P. -115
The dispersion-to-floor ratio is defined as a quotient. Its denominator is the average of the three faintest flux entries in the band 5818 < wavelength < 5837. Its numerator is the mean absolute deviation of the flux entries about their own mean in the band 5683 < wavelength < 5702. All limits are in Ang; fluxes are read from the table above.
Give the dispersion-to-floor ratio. 0.017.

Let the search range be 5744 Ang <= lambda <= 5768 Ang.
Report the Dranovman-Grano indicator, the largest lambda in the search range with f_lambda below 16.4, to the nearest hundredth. 5766.39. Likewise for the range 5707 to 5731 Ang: 5729.34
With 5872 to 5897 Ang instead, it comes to 5895.28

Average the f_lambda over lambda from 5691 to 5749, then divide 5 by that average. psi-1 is 0.305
